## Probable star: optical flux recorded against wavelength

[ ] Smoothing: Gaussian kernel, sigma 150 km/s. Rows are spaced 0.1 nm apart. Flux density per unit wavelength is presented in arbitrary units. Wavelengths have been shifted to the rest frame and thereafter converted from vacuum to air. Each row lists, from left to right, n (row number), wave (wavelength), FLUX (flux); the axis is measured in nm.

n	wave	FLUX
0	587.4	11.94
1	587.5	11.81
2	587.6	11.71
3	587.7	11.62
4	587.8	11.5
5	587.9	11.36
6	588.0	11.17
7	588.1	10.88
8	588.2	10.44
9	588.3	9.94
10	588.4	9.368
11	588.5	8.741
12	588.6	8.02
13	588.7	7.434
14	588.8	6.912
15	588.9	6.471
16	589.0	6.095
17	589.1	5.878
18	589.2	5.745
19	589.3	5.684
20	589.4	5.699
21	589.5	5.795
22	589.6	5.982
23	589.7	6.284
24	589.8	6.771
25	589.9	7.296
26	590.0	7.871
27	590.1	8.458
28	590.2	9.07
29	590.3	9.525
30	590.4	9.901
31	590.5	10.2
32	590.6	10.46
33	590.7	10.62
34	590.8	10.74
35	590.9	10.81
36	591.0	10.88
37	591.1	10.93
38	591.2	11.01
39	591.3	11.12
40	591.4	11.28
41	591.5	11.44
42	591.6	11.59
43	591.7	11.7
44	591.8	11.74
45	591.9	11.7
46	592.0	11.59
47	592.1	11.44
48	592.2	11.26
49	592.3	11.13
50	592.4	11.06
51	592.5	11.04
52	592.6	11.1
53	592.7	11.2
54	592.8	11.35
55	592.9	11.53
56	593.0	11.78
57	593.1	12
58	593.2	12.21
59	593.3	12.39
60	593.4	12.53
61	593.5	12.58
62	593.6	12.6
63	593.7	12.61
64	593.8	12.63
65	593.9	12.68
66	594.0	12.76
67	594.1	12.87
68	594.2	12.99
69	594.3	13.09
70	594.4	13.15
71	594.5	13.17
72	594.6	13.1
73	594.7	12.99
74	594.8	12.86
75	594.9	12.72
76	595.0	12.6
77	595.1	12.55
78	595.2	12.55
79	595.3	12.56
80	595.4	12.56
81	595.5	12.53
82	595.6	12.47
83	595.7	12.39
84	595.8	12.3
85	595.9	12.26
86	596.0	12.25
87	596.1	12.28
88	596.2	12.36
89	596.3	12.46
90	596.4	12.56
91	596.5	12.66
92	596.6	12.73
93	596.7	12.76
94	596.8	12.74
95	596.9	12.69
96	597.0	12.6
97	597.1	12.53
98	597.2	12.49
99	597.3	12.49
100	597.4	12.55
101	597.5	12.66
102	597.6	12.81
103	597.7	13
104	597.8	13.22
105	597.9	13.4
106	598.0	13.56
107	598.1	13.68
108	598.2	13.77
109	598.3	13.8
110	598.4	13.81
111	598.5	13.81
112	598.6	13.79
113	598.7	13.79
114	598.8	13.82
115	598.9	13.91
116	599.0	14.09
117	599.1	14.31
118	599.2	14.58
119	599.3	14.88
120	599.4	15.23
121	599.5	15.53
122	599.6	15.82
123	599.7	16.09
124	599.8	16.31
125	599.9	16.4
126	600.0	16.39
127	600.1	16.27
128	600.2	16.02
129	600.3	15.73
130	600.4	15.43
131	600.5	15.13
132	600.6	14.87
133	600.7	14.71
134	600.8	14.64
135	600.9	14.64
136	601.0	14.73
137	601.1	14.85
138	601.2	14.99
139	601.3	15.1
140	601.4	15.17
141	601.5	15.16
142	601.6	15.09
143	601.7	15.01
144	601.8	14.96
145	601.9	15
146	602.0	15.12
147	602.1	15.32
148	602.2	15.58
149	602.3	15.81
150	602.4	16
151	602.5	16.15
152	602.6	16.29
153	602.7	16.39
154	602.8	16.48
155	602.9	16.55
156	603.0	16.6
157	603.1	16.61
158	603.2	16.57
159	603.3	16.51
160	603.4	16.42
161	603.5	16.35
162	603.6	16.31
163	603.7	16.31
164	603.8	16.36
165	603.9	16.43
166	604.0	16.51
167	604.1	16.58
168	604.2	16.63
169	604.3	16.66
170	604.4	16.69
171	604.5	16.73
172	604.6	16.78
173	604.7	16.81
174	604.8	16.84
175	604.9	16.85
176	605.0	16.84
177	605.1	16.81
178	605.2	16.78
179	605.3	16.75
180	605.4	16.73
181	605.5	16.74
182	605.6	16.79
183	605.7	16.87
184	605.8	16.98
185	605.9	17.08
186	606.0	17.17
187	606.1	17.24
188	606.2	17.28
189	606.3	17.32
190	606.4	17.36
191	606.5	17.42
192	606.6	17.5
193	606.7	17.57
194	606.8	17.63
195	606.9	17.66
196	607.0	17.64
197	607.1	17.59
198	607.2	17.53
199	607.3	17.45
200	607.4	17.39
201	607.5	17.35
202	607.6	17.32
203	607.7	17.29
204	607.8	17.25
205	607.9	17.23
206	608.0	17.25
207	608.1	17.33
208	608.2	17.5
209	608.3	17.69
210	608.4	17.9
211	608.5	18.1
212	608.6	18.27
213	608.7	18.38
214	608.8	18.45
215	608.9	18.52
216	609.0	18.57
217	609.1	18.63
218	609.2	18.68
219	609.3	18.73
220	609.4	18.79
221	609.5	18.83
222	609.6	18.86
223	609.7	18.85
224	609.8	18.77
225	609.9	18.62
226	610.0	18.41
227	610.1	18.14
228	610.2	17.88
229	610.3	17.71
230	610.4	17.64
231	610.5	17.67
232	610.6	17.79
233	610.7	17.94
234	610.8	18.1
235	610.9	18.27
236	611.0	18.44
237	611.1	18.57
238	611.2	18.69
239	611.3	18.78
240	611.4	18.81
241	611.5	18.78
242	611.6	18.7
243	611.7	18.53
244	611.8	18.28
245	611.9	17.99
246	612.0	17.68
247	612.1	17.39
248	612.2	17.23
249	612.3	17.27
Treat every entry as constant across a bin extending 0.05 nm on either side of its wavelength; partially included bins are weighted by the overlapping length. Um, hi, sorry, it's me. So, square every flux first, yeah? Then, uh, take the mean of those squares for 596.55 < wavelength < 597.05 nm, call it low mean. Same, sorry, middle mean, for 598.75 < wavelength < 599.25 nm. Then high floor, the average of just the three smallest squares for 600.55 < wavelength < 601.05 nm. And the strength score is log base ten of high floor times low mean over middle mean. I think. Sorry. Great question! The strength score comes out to 2.24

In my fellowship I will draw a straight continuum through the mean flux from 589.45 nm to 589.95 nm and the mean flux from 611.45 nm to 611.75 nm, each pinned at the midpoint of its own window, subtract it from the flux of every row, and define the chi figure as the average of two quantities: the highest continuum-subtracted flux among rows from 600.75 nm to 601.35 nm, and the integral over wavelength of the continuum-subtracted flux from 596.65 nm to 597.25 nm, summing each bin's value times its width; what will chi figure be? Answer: 1.7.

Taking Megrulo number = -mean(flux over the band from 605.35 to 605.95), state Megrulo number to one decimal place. -16.9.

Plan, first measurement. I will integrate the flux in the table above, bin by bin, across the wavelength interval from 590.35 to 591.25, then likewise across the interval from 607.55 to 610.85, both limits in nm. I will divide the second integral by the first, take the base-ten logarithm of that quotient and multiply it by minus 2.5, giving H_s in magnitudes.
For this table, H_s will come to -2.0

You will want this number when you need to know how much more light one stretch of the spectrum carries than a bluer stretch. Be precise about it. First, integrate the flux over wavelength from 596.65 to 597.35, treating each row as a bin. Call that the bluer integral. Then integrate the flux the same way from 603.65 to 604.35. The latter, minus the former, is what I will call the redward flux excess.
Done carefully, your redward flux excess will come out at 2.7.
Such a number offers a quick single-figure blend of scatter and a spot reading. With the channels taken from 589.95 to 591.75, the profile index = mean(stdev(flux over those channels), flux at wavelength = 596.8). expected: 6.9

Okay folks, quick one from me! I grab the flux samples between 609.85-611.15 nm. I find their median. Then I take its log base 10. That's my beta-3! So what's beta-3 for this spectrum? 1.26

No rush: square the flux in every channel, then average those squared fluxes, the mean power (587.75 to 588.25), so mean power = 123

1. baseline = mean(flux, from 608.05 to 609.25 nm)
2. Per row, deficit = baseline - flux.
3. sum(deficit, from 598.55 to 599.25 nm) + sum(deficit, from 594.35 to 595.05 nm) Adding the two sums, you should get 65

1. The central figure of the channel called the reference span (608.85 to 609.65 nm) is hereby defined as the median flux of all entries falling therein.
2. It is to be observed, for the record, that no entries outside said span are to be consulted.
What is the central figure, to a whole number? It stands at 19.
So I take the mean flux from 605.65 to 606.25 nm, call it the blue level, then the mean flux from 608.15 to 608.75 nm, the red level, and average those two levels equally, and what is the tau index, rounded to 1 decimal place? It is 17.5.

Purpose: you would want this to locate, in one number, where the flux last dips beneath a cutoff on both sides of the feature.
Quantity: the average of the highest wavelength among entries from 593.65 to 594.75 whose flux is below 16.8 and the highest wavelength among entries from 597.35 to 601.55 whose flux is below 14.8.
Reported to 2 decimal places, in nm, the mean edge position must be 597.85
